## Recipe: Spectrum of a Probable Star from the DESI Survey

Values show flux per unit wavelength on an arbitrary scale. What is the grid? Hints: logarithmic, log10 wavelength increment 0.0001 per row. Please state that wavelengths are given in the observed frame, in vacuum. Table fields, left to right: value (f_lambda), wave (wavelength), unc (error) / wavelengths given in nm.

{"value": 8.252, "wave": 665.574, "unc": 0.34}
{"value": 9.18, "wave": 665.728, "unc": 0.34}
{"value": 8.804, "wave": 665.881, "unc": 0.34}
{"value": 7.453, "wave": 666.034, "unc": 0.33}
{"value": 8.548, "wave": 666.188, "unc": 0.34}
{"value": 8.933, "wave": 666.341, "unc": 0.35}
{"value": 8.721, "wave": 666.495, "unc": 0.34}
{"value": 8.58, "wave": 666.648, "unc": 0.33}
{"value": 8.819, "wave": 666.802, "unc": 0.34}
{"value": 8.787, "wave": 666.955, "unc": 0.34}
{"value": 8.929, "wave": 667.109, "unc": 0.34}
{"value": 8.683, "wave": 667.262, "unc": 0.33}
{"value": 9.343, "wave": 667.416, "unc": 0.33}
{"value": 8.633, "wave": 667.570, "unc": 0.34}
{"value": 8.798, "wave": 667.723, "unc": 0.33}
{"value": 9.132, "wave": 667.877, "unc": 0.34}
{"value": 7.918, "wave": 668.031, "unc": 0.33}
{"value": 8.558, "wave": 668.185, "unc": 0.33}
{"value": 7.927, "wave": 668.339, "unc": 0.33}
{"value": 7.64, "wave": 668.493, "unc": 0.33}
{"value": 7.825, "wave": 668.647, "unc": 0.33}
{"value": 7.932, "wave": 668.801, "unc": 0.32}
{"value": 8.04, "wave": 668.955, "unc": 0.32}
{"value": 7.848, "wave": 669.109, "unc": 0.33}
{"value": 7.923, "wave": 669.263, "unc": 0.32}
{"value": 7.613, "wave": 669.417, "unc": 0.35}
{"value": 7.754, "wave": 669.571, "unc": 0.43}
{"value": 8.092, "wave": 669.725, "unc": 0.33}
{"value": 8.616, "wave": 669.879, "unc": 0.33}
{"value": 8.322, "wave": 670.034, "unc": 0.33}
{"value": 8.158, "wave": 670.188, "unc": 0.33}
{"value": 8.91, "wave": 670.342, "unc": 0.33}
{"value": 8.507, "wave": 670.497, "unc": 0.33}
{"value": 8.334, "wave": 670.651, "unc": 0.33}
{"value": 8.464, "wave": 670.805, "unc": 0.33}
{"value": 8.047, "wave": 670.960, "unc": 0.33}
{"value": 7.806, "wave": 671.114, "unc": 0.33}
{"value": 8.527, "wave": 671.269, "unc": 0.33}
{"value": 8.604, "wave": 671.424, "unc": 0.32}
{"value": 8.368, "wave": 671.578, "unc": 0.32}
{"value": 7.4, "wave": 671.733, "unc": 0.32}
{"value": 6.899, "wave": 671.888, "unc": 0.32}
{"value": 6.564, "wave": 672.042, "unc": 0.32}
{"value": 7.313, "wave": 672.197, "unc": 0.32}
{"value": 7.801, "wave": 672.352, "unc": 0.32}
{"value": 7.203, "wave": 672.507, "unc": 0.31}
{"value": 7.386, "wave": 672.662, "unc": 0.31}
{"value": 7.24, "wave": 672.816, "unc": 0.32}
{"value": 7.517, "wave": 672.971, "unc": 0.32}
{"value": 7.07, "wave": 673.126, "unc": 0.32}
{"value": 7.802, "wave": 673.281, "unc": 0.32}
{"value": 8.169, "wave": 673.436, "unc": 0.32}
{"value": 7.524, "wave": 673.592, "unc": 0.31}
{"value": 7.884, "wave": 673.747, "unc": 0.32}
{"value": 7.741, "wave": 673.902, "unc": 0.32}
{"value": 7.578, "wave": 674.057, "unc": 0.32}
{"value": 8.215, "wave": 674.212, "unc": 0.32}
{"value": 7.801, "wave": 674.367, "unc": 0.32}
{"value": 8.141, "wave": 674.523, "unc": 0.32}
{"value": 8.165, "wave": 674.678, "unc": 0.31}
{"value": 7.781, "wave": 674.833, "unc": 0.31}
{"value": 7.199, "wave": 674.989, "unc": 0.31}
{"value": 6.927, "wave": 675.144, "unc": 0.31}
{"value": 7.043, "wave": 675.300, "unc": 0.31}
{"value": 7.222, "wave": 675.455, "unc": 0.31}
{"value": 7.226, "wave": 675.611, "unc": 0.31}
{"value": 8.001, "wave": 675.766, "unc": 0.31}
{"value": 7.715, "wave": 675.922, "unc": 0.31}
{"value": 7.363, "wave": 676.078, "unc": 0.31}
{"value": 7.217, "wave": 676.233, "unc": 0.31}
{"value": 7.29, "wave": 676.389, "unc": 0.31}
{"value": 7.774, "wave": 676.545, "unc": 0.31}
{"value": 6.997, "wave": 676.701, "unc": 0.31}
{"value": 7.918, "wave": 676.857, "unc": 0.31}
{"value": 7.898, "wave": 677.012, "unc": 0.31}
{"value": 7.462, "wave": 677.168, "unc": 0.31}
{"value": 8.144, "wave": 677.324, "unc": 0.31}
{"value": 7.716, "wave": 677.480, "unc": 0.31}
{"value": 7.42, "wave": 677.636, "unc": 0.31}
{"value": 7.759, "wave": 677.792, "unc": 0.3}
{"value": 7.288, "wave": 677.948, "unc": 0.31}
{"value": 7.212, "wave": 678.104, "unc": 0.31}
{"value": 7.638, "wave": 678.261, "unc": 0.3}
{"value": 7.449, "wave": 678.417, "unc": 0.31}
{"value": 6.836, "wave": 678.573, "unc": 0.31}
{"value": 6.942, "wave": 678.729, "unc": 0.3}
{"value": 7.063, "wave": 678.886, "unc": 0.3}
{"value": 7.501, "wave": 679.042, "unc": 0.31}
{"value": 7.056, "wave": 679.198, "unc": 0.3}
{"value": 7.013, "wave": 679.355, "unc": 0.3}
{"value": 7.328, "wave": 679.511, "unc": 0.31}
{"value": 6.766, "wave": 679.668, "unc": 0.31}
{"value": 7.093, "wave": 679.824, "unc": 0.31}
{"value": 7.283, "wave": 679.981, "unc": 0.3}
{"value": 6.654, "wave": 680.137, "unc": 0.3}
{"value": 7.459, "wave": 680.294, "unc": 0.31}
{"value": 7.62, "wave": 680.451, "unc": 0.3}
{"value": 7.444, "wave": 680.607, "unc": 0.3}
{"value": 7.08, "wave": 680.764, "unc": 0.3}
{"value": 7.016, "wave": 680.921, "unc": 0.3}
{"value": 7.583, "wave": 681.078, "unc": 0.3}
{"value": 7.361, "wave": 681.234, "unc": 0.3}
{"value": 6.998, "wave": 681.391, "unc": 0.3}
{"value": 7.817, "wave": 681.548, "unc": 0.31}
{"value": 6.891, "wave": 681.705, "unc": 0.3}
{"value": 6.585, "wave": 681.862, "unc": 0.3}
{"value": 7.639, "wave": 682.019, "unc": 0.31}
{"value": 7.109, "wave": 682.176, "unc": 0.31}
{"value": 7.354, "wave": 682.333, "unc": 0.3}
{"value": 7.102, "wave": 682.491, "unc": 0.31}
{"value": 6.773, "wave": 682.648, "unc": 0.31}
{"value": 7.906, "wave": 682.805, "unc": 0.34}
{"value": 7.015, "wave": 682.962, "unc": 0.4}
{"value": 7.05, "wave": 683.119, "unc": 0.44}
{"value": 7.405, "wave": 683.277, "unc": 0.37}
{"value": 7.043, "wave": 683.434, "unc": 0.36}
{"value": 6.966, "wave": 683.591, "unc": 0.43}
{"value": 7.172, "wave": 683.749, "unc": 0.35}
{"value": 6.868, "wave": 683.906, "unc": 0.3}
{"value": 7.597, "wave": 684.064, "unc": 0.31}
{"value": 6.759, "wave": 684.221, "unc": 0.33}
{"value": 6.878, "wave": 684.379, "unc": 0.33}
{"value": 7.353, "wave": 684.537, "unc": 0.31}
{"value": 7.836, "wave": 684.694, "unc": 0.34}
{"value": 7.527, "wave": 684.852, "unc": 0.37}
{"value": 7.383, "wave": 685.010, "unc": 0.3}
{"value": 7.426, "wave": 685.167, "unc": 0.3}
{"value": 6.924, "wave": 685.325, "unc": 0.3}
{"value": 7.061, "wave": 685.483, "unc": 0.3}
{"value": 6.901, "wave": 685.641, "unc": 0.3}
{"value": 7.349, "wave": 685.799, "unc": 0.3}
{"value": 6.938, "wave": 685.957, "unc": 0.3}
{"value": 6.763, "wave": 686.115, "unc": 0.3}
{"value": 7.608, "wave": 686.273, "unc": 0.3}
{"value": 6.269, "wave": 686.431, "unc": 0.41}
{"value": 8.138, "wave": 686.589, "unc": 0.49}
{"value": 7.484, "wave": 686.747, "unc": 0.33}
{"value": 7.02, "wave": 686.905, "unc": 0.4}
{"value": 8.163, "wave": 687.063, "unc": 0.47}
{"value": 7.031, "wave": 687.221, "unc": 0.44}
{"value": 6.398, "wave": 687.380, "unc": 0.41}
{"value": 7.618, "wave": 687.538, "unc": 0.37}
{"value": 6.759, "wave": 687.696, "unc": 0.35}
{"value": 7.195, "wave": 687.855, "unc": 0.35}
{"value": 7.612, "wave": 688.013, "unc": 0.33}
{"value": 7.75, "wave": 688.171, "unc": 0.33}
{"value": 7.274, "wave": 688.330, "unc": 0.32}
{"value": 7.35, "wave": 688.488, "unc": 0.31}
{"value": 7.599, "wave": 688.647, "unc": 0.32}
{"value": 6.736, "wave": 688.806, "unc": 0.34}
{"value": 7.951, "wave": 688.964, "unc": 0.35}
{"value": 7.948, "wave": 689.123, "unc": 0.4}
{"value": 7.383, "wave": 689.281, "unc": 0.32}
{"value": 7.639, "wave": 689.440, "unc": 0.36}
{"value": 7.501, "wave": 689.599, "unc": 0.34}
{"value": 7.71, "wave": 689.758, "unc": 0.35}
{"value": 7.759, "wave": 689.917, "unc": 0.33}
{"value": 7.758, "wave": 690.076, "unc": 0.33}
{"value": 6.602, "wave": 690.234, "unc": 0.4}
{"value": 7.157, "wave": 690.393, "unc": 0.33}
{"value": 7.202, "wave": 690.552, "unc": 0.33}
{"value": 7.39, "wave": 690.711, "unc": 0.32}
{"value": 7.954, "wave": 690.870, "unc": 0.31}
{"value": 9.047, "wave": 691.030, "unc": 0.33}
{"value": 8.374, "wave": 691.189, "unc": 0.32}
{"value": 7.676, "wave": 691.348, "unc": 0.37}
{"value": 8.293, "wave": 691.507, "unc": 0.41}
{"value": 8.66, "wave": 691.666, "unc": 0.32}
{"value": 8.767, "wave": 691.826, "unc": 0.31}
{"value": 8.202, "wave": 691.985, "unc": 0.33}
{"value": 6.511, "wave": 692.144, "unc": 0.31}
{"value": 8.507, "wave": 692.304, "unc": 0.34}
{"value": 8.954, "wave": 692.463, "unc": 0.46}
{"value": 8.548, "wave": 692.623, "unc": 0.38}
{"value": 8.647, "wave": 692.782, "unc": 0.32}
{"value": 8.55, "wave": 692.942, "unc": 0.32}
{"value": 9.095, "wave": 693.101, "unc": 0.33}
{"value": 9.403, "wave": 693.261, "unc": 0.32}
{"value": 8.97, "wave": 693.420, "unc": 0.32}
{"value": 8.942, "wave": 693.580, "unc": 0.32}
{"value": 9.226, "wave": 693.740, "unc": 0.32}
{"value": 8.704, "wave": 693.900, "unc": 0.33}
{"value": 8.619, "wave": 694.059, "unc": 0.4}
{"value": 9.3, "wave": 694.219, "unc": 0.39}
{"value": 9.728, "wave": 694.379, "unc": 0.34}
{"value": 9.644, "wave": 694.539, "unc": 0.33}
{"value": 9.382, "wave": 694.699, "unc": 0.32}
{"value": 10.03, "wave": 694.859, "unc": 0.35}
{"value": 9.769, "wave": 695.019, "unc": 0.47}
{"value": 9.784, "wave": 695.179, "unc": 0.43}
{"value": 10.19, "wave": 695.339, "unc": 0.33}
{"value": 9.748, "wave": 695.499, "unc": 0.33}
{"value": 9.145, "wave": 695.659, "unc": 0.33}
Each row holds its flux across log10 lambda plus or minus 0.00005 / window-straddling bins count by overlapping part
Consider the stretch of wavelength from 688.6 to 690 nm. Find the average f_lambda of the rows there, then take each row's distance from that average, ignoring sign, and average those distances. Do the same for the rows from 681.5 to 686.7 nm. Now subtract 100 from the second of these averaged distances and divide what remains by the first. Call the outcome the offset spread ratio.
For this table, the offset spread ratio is -400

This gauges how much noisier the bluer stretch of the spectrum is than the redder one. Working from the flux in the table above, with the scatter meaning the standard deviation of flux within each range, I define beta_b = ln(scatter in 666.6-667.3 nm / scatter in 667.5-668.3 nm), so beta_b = -1.20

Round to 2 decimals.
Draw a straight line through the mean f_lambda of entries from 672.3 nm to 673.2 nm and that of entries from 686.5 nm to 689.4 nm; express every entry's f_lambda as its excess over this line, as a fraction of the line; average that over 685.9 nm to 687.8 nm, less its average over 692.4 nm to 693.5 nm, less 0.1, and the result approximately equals -0.33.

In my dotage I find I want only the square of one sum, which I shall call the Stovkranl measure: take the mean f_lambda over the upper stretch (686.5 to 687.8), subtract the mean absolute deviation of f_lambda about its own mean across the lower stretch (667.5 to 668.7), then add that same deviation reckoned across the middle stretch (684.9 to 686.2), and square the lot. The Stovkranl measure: 50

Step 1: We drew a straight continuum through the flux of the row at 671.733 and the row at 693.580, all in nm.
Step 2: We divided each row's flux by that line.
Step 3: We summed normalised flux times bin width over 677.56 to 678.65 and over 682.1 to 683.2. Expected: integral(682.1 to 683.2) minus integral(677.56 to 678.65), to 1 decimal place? -0.1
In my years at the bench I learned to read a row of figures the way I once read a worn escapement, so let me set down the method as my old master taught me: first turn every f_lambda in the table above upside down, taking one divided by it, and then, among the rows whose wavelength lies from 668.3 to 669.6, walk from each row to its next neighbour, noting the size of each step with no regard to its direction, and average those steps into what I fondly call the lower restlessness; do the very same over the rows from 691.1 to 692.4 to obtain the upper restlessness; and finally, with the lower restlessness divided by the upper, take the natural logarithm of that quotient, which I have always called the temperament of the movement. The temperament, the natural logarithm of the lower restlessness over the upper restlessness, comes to -1.6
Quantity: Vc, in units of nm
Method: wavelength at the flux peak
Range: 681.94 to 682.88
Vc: 682.805 nm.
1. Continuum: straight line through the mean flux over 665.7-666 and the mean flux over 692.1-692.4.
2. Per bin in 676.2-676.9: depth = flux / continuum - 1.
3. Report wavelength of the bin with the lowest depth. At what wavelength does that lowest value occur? 676.701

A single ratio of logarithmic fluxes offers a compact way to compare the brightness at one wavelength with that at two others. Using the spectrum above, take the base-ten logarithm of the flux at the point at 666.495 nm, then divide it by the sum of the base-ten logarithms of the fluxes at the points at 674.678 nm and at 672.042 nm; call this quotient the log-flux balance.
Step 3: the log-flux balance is 0.544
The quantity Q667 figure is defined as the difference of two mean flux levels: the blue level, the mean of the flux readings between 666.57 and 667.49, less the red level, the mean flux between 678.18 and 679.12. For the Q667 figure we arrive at 1.6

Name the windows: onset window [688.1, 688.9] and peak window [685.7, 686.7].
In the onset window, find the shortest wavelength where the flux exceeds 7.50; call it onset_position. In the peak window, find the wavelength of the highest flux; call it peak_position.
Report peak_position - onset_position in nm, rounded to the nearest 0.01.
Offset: -1.58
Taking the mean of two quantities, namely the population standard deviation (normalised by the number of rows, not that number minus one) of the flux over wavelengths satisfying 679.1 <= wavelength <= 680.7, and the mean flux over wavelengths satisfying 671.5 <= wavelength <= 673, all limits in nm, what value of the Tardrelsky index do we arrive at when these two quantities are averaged 3.83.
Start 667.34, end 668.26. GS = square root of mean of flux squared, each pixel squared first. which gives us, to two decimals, 8.74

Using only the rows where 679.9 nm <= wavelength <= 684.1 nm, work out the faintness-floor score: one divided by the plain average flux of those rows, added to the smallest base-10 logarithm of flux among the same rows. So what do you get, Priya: 0.96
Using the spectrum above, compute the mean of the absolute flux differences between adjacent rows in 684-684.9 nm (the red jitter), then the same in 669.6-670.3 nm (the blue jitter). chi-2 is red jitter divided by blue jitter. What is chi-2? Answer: 1.4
